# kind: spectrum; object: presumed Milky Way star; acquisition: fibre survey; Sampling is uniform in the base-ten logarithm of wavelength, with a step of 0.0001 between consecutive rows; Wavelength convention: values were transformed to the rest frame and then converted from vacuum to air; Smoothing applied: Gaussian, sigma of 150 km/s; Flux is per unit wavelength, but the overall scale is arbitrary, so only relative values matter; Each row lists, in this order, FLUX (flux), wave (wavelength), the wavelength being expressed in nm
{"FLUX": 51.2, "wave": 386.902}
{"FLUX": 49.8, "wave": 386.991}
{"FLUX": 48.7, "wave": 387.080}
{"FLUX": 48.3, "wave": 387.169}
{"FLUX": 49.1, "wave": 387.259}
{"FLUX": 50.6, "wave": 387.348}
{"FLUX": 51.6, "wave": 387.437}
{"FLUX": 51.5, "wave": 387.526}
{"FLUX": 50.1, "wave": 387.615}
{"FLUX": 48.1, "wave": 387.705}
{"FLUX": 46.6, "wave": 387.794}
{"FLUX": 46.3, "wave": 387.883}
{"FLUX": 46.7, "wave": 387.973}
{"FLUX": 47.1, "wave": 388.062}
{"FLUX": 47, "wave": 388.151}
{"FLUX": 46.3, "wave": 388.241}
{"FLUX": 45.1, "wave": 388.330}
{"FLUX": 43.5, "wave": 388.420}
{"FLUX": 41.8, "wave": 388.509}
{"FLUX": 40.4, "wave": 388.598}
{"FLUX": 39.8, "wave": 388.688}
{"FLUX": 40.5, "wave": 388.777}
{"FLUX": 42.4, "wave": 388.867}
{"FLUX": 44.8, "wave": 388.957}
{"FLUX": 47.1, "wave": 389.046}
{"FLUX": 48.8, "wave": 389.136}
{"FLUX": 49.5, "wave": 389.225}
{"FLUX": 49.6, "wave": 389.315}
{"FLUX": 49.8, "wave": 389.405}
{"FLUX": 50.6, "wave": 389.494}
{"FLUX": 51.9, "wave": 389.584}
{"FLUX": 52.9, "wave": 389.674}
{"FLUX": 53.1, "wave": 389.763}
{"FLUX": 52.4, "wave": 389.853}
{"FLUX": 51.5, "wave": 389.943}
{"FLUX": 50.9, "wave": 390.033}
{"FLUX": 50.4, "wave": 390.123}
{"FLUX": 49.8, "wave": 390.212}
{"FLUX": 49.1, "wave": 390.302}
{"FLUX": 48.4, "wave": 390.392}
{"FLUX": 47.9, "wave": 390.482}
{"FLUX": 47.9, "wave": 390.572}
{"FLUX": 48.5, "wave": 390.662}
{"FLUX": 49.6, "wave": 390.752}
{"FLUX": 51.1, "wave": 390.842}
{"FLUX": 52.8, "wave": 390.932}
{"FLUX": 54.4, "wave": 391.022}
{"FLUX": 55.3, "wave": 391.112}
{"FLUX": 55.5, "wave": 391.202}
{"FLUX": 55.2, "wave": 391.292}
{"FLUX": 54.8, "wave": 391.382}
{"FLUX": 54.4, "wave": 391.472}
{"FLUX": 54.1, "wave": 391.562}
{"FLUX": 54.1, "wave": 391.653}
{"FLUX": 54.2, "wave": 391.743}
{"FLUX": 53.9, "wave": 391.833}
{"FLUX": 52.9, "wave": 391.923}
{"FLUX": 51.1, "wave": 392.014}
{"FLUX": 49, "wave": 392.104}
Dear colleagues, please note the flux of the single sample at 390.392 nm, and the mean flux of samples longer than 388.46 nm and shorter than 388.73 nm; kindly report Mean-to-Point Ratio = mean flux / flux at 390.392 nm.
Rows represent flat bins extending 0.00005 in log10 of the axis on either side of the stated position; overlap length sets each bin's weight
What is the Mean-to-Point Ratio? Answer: 0.84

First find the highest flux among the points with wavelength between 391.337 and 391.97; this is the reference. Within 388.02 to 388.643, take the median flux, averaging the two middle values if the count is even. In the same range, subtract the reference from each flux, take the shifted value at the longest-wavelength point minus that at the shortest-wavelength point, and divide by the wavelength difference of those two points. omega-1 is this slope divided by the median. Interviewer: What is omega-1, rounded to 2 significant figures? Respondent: -0.28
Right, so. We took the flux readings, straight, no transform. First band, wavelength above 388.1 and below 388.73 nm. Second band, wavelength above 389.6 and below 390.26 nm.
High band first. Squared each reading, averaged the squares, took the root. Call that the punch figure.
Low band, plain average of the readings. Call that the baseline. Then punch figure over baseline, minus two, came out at -0.81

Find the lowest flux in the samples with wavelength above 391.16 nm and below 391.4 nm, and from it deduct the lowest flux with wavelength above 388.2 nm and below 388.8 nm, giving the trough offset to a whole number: 15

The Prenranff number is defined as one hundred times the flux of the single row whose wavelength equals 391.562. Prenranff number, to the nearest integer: 5410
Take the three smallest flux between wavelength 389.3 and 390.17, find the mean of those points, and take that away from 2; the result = -48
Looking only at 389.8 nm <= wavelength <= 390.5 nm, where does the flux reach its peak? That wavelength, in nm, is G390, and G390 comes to 389.853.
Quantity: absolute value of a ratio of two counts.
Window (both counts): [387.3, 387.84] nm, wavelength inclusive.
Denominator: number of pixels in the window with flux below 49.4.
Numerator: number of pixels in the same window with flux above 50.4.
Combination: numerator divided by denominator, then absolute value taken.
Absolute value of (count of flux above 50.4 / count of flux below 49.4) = 1.5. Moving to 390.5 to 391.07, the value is 1.5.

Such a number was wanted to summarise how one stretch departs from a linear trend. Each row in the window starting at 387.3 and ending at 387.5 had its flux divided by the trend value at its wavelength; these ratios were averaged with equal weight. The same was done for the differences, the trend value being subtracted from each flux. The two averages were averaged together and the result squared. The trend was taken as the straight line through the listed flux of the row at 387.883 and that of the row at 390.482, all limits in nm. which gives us 10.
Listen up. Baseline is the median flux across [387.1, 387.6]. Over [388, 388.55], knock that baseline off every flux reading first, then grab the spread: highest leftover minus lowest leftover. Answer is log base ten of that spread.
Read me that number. 0.72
